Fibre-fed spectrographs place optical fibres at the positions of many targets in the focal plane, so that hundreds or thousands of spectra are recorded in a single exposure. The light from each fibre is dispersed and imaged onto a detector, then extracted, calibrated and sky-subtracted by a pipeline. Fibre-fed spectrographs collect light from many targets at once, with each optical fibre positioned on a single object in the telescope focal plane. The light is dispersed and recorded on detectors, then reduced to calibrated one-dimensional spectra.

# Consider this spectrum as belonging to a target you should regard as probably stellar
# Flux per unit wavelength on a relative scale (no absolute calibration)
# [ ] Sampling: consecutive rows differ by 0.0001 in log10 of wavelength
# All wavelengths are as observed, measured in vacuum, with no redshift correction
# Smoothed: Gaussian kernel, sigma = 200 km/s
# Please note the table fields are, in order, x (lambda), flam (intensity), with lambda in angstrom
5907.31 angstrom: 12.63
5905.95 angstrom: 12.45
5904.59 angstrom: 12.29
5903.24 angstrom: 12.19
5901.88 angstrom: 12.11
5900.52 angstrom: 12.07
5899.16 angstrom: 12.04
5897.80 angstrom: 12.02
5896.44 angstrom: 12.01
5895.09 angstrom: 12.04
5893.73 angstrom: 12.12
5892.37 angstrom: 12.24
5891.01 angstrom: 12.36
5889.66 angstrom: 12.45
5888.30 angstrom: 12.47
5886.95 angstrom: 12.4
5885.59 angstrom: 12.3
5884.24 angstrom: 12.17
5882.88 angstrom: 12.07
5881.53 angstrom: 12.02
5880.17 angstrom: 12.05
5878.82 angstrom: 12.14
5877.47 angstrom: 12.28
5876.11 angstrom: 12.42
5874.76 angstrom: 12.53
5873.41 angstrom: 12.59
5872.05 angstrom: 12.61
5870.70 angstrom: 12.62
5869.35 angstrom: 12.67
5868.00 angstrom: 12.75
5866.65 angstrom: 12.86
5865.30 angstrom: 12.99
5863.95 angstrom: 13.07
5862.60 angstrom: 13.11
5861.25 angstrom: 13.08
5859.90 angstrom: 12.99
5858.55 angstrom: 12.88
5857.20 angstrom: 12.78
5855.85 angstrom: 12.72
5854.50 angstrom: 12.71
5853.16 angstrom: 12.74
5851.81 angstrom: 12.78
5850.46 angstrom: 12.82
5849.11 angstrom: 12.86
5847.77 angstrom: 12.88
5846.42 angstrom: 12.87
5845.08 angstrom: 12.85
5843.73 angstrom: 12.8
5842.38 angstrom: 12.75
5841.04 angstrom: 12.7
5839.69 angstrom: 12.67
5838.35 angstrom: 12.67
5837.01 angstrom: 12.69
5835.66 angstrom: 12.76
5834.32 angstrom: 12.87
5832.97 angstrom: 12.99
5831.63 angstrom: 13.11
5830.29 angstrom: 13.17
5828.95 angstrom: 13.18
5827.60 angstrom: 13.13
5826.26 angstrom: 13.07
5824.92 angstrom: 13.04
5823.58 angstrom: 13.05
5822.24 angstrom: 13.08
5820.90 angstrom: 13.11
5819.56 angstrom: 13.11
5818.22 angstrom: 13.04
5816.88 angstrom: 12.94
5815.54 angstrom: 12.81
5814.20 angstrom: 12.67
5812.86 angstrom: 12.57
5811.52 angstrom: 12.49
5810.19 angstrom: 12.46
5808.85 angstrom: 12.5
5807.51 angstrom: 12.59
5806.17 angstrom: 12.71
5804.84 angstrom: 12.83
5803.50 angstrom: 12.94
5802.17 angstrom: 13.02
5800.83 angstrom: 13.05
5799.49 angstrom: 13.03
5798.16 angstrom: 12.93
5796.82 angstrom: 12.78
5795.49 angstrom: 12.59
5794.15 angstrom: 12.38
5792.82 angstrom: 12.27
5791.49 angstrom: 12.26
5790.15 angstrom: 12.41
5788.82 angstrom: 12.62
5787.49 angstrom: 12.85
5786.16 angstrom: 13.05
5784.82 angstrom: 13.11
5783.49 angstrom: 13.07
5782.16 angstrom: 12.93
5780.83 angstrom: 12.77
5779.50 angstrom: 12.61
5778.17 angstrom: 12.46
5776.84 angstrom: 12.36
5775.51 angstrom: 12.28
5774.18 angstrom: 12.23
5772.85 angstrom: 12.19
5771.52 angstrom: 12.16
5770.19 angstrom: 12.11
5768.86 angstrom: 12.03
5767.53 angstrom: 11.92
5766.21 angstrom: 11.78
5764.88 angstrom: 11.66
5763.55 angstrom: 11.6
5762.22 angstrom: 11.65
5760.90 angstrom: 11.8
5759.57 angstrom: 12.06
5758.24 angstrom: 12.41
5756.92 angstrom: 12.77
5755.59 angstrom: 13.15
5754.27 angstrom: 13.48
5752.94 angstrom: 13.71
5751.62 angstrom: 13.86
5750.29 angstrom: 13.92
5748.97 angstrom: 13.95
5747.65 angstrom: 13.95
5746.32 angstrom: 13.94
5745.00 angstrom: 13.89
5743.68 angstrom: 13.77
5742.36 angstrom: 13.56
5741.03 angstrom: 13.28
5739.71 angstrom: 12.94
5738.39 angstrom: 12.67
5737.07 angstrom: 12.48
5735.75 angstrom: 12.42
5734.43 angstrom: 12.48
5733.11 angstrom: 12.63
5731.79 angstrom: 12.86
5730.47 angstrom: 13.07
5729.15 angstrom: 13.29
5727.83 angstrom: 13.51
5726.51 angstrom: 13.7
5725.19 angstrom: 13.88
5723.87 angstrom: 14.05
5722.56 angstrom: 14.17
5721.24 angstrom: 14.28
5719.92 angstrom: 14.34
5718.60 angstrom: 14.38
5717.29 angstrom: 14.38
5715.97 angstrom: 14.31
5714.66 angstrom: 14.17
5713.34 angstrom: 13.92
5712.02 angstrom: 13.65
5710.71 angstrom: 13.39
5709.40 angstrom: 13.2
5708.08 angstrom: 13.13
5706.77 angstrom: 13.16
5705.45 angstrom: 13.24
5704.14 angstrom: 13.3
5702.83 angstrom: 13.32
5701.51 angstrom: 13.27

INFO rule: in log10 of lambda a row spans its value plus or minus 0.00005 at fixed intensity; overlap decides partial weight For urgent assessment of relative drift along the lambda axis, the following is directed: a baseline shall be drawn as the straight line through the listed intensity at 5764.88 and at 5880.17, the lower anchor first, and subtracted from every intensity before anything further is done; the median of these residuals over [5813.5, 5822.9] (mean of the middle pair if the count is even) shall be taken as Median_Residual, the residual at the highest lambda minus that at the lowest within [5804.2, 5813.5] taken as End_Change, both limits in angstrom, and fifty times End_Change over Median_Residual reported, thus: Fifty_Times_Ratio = -12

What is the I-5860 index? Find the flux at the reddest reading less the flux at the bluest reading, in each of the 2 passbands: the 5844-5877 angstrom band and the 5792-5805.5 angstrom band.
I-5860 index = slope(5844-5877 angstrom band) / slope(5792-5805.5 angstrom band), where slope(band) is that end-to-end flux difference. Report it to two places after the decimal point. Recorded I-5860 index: -0.77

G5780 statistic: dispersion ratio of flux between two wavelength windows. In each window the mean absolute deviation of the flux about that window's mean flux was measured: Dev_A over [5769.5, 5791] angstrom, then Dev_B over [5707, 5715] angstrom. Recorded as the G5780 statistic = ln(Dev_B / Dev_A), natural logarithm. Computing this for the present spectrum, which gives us 0.1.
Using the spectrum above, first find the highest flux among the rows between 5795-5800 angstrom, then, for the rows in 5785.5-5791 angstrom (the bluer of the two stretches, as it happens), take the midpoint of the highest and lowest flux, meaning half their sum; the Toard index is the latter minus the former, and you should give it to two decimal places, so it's -0.30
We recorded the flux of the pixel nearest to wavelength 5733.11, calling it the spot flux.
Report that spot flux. 12.63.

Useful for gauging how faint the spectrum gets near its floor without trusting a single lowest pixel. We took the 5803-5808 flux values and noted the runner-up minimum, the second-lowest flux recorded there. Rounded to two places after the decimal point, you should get 12.71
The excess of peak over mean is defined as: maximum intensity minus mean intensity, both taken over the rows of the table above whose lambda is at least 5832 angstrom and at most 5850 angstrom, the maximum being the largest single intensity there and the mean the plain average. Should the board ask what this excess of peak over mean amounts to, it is 0.19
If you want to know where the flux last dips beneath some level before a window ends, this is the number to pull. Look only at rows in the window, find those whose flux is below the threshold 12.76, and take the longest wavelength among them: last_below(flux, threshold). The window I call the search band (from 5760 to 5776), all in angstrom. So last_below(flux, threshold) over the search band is 5775.51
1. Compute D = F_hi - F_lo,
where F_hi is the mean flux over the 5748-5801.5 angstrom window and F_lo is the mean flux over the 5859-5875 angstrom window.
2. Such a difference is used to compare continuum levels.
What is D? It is -0.22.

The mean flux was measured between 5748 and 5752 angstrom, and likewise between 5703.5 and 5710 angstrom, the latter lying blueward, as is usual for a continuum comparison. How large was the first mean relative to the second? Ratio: 1.05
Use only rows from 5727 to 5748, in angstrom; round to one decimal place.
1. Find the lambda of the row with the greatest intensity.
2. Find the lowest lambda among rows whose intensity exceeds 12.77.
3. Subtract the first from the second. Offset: -19.8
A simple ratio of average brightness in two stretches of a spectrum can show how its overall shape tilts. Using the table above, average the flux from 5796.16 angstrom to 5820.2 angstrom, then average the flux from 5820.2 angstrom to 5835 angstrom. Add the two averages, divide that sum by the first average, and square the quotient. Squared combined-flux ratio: 4.1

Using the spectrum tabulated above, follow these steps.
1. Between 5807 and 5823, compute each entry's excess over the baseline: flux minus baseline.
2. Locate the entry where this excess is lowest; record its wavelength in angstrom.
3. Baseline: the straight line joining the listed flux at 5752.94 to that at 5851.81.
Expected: 5810.19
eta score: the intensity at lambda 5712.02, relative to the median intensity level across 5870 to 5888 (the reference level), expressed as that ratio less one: 0.11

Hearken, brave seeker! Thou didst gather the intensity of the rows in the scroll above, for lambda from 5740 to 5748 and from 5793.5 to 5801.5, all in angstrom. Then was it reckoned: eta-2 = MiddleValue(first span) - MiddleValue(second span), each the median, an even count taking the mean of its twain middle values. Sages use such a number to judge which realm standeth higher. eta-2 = 1.0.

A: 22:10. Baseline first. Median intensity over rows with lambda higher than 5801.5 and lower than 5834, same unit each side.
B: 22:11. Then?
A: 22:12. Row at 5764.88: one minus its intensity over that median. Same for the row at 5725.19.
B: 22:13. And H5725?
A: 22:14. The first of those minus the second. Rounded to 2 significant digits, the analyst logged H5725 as 0.17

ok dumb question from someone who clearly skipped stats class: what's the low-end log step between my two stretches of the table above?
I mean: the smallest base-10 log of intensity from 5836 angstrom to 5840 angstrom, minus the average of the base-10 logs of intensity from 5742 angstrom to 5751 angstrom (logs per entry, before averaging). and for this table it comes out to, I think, -0.039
